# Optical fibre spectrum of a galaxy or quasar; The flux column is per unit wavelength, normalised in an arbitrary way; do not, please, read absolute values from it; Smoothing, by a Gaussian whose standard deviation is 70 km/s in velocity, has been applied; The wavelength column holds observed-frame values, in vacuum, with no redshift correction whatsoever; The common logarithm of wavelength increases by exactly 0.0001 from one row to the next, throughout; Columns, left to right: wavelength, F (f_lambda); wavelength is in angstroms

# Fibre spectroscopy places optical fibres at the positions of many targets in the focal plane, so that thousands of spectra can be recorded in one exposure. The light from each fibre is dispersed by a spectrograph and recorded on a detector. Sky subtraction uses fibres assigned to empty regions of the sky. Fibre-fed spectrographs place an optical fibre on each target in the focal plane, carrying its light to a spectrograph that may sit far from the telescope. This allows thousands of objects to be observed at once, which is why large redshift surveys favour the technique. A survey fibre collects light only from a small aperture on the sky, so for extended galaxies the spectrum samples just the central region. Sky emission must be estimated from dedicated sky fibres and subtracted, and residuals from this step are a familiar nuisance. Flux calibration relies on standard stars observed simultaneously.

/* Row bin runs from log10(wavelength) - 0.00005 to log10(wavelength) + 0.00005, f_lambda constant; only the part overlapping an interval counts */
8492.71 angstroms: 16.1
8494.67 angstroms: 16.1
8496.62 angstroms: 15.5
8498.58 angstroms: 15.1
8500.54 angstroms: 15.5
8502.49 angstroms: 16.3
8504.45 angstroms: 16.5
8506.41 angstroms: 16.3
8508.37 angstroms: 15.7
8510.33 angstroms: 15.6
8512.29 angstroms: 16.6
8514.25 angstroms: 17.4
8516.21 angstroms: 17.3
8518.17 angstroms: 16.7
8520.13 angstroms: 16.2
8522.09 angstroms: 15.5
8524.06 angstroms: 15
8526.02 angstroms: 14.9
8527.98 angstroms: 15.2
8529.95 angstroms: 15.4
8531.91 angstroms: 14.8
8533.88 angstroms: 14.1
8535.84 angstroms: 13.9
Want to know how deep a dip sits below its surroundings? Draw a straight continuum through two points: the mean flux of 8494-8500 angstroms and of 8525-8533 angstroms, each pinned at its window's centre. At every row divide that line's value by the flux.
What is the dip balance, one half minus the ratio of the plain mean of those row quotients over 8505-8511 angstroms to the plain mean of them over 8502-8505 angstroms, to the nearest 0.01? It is -0.53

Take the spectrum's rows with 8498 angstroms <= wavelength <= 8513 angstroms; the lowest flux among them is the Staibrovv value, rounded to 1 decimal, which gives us 15.1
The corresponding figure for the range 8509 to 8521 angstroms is 15.6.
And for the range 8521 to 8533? 14.8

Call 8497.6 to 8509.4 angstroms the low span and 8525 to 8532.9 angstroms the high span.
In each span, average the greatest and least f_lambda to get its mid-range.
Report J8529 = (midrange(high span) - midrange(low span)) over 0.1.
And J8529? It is -7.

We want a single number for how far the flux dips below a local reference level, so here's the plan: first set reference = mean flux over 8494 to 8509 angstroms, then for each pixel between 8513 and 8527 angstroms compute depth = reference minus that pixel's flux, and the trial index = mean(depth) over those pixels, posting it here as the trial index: -0.3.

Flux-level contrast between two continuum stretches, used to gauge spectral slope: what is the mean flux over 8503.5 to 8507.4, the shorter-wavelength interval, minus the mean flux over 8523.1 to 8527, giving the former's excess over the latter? 1.4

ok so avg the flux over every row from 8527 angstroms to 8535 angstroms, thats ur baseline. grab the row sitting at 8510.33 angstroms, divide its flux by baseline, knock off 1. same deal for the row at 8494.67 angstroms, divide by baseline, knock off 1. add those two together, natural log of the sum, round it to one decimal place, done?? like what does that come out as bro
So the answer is -2.0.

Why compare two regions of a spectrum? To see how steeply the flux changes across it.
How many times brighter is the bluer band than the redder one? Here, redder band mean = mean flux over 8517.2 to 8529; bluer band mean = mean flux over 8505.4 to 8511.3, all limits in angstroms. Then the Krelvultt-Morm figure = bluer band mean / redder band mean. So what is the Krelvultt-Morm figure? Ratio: 1.02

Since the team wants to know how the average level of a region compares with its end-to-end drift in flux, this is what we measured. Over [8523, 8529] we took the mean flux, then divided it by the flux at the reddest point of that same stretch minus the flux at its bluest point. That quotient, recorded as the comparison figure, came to 75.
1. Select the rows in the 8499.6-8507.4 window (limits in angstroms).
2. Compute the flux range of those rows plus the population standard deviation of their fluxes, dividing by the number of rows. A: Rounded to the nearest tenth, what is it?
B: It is 1.4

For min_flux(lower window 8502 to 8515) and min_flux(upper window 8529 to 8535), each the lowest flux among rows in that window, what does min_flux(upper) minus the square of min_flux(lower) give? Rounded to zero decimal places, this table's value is -229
